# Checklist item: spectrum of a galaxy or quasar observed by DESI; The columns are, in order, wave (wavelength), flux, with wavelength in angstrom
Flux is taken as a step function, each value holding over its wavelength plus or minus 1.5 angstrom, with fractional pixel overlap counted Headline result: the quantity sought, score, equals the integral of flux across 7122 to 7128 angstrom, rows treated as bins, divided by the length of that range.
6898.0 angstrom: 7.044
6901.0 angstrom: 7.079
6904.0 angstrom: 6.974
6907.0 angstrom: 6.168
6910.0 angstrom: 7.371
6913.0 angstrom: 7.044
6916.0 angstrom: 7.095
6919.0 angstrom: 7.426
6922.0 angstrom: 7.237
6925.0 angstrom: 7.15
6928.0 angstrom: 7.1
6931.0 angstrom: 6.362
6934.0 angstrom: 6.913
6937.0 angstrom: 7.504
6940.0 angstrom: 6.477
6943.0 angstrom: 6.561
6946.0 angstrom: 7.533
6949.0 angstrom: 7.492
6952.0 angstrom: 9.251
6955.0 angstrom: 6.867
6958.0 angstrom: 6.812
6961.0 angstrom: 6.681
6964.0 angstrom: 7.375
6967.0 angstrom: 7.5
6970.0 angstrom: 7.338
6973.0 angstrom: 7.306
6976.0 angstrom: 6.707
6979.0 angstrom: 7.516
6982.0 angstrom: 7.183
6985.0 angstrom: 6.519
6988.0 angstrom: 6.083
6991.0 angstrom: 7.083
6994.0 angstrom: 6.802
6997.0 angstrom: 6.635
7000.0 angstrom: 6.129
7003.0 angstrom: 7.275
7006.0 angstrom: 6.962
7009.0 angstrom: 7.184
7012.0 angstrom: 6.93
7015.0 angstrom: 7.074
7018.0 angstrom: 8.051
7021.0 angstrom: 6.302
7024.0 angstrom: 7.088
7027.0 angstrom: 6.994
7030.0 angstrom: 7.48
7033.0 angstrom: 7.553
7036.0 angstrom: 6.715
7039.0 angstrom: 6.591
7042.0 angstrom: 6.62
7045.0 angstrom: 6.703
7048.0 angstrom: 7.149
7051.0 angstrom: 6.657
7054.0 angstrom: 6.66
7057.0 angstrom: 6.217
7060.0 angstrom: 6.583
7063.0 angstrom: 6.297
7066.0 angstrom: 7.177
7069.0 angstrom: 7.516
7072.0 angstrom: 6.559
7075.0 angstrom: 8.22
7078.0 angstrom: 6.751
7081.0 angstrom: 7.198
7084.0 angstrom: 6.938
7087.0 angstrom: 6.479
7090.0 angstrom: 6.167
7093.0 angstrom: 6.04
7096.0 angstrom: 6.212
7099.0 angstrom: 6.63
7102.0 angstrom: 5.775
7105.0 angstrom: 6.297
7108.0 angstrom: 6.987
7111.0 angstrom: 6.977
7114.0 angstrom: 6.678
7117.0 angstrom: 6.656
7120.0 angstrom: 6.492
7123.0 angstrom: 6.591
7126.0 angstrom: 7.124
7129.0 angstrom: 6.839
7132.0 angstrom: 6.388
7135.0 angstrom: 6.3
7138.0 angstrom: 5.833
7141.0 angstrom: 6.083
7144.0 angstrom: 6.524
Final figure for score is 6.9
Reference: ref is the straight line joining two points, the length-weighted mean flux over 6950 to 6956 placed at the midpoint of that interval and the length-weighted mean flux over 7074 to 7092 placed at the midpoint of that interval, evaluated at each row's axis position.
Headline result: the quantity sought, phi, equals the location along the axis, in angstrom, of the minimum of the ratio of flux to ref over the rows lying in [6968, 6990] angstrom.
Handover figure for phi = 6988.0 angstrom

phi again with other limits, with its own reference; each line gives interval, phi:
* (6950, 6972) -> 6961.0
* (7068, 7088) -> 7072.0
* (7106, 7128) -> 7120.0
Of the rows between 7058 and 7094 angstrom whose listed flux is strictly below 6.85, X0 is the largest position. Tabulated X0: 7093.0 angstrom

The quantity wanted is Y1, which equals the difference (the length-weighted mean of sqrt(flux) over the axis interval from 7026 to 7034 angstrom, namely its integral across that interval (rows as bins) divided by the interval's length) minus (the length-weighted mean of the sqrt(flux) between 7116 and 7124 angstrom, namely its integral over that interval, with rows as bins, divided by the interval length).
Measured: 0.15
